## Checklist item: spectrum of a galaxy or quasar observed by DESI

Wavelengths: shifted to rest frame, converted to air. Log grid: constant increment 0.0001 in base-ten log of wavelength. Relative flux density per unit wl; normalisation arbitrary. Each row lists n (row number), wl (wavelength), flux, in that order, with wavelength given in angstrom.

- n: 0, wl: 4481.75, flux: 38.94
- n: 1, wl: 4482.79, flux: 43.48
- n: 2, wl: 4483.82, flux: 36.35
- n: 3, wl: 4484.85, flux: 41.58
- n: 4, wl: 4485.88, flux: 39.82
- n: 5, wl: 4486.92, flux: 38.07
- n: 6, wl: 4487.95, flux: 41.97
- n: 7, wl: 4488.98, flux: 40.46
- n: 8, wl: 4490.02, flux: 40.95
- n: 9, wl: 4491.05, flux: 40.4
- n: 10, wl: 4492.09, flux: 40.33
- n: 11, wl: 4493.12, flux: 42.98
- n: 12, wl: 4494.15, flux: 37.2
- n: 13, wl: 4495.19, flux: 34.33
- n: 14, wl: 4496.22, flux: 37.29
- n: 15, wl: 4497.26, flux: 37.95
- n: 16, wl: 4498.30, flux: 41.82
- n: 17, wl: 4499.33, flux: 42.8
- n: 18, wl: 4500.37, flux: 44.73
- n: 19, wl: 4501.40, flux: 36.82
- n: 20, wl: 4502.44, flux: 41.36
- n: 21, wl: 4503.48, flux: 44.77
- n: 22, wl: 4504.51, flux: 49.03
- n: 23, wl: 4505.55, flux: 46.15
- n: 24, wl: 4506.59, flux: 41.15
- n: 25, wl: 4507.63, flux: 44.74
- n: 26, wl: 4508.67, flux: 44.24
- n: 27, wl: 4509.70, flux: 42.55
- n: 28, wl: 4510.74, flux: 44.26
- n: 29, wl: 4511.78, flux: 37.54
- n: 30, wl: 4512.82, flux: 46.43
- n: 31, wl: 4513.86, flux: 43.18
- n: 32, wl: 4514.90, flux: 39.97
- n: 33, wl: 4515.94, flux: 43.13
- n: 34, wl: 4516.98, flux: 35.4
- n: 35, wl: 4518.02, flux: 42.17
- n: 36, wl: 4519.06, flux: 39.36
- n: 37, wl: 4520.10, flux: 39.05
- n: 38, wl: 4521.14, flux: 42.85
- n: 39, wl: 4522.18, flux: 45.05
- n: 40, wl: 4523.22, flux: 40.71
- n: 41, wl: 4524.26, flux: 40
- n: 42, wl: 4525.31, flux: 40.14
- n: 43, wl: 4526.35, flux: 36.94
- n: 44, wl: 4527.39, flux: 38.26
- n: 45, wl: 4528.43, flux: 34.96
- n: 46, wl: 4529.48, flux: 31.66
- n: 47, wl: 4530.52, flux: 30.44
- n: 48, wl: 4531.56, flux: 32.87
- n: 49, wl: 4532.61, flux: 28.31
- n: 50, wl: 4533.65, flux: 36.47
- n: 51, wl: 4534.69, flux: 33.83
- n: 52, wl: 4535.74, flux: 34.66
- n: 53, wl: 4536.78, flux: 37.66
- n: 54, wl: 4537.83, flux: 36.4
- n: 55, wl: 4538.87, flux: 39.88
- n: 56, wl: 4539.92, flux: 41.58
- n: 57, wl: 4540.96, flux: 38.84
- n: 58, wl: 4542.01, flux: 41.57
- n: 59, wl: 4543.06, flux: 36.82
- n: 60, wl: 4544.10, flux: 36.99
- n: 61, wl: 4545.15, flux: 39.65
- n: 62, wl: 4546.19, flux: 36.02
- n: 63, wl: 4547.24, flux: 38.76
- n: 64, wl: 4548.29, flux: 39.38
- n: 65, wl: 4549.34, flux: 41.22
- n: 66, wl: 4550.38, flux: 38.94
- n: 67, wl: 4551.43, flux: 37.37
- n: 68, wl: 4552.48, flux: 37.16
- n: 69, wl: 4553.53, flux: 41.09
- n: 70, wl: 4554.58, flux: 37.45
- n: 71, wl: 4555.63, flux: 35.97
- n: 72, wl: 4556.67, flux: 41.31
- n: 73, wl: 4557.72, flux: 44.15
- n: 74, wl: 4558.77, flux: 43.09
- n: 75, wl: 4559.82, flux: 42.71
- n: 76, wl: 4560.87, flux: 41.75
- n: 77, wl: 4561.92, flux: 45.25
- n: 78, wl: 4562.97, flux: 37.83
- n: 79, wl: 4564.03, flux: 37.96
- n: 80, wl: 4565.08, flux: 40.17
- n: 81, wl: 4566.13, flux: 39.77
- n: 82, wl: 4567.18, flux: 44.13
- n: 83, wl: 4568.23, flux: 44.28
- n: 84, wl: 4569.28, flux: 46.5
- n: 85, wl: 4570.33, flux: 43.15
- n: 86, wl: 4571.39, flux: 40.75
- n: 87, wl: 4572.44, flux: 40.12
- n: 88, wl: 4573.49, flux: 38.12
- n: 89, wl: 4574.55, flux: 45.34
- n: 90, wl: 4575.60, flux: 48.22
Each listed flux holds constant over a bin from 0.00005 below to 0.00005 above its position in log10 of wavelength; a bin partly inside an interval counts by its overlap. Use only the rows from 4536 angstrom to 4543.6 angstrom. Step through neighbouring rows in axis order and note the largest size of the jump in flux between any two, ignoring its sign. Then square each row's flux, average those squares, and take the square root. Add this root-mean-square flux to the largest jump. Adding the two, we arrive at 44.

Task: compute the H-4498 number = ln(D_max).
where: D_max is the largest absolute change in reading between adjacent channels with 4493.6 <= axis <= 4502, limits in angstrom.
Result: 2.07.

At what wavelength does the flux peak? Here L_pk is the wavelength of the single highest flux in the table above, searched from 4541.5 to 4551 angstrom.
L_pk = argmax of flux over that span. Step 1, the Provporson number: 4542.01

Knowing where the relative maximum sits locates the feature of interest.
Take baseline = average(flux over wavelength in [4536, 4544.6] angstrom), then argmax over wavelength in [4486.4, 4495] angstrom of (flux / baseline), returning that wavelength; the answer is 4493.12 angstrom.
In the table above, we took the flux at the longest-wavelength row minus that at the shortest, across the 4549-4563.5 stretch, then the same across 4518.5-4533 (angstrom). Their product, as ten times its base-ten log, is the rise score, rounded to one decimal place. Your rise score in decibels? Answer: 15.7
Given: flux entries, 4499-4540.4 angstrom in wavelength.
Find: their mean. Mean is 39.8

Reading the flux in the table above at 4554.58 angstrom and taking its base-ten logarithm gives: 1.57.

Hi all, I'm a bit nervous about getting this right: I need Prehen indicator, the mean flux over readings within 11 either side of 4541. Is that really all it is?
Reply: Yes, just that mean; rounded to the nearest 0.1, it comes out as 37.0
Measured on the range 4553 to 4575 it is 41.5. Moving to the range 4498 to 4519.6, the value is 42.5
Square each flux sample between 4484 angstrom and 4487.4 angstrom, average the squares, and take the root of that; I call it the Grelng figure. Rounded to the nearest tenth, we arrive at 39.8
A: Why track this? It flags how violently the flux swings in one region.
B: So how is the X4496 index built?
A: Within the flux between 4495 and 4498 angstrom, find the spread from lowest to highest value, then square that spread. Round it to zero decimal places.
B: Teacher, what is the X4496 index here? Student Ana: 13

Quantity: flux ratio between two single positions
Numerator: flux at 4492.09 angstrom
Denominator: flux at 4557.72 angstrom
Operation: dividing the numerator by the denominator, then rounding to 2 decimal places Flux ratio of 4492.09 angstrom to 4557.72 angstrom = 0.91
